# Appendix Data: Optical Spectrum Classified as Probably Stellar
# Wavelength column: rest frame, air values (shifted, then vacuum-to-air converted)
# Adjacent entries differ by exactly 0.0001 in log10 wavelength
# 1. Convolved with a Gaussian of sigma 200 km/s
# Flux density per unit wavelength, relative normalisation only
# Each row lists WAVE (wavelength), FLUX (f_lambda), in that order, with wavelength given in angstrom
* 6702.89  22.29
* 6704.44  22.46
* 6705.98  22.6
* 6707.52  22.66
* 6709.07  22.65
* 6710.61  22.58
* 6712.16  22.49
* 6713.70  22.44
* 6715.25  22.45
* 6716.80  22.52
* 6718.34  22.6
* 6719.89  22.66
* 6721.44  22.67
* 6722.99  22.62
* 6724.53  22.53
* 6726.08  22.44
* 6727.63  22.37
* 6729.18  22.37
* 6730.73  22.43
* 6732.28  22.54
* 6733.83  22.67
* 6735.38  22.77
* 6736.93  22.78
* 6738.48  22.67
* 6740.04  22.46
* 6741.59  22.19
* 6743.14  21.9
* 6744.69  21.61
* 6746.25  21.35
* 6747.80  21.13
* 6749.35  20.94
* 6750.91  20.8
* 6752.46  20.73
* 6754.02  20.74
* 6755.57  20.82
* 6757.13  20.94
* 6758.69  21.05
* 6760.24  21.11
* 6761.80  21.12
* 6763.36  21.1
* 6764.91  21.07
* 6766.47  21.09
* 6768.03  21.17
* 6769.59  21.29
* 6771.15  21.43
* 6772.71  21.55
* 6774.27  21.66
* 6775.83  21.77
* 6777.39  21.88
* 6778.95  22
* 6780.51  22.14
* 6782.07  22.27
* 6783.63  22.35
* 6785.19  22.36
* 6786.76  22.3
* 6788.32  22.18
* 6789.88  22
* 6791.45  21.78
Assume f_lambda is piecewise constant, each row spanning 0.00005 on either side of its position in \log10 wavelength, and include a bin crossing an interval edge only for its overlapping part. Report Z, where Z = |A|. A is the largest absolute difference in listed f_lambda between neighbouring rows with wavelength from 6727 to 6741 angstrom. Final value 0.21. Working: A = 0.21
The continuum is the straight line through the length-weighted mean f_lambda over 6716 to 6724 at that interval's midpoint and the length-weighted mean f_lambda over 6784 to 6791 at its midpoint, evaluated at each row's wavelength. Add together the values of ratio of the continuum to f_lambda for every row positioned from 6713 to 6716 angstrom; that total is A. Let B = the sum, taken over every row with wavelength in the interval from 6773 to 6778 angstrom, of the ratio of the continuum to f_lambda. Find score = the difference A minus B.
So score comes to -1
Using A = 2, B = 3.1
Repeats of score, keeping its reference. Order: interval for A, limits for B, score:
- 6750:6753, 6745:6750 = -1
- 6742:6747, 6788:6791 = 1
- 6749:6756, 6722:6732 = -1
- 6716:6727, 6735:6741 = 3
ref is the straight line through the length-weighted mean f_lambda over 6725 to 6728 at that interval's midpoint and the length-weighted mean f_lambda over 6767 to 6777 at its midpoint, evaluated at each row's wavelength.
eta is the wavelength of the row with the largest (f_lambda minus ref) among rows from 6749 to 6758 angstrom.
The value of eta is 6757.13 angstrom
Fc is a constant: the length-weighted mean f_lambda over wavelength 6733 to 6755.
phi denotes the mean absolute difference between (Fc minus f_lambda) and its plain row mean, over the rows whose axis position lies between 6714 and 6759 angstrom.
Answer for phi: 0.68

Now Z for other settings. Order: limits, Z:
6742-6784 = 0.29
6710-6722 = 0.09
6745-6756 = 0.22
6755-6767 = 0.12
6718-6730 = 0.09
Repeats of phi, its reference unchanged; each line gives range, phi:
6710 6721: 0.07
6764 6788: 0.40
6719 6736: 0.11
